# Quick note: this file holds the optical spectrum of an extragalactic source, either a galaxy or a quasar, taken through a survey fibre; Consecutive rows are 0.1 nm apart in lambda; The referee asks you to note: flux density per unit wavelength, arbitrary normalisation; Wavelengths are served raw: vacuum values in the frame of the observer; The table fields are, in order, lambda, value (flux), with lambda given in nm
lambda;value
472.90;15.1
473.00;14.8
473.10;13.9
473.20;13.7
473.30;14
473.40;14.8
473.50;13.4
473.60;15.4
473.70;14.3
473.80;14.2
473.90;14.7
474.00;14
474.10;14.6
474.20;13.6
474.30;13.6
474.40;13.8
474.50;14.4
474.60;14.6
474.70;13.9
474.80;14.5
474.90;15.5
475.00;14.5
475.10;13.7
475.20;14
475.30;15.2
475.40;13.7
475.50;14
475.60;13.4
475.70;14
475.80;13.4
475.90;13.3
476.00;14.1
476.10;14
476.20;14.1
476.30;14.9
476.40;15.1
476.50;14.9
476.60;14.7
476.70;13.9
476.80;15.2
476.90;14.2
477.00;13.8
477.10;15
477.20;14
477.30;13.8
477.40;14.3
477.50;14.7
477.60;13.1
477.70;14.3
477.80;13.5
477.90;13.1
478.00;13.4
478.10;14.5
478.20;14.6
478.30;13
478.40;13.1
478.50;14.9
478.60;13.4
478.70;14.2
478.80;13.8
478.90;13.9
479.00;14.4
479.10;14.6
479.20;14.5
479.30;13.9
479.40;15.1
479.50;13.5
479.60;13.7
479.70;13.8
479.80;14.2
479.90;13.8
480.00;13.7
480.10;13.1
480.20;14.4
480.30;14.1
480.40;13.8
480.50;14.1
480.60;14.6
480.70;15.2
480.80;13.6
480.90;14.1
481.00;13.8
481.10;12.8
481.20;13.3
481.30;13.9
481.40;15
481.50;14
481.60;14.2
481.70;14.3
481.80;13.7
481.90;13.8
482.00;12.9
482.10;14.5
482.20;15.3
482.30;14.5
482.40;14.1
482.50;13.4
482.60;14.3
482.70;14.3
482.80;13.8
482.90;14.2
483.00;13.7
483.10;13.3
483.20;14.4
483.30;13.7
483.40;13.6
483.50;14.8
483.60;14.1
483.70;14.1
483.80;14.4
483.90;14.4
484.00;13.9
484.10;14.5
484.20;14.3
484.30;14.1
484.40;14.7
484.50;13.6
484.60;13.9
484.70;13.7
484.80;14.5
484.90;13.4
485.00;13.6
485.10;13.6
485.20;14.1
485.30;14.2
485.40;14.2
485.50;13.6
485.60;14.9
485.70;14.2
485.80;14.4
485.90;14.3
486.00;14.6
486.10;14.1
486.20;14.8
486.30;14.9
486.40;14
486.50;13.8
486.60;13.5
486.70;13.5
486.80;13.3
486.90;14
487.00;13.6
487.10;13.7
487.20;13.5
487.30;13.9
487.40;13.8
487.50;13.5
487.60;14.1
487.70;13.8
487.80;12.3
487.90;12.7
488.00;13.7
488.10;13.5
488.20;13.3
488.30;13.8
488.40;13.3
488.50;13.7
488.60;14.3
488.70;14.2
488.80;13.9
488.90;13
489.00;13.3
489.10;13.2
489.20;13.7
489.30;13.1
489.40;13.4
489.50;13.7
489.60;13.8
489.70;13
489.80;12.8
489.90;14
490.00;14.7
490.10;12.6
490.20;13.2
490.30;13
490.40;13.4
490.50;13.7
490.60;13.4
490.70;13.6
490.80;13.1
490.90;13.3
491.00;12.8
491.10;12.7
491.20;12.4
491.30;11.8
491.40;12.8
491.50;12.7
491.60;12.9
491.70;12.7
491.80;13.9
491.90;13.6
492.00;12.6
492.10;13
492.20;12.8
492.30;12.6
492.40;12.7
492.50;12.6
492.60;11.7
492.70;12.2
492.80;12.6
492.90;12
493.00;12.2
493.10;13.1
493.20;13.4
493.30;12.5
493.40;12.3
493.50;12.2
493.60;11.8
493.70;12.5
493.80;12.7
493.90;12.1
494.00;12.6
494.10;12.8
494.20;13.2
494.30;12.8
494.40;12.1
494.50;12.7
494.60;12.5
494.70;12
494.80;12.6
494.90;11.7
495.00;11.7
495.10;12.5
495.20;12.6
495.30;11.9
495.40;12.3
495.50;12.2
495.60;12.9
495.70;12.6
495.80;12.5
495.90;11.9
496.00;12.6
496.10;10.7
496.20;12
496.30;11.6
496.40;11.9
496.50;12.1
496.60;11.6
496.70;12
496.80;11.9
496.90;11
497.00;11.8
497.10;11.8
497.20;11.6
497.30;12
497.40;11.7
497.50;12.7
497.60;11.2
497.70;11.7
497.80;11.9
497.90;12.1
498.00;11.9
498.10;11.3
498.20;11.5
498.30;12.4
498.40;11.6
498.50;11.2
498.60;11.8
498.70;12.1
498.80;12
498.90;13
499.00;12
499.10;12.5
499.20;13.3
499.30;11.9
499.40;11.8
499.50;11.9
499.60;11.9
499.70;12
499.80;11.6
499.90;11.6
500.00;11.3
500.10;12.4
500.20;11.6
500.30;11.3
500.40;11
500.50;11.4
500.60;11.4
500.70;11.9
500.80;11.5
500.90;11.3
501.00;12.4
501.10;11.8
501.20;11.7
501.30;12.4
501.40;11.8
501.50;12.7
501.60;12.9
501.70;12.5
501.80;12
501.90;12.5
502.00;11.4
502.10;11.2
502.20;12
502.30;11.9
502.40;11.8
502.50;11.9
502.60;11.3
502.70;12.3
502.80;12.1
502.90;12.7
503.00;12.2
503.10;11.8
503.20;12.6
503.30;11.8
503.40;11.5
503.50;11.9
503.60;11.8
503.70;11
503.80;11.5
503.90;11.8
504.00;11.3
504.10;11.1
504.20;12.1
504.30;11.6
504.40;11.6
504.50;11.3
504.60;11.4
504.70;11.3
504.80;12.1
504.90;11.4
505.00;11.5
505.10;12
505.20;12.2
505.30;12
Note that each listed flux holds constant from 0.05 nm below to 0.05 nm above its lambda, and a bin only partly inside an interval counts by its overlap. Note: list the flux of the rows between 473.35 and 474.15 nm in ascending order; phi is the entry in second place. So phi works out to 14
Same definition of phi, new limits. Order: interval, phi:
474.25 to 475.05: 13.8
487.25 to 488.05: 12.7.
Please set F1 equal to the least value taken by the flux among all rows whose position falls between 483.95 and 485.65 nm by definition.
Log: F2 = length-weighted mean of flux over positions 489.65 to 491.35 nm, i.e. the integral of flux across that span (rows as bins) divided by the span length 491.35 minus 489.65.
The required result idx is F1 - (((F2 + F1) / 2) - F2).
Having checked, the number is 13.3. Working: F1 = 13.4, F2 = 13.1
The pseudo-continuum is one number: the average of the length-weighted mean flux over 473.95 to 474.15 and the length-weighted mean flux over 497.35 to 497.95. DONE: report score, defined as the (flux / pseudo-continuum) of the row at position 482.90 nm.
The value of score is 1.08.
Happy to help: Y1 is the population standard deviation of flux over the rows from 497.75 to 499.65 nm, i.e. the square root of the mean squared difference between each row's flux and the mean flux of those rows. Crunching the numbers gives 0.50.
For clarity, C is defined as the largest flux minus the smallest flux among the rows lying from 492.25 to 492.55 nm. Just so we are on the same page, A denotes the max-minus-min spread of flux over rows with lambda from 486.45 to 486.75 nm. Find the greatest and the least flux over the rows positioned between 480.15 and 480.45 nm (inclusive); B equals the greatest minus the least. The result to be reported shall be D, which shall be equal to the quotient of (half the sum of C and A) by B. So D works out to 0.3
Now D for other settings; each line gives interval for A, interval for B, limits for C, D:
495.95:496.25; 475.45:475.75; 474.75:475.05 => 2.4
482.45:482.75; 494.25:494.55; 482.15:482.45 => 1.5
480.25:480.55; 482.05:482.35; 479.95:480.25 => 1.0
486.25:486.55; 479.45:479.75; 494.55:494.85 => 2.8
